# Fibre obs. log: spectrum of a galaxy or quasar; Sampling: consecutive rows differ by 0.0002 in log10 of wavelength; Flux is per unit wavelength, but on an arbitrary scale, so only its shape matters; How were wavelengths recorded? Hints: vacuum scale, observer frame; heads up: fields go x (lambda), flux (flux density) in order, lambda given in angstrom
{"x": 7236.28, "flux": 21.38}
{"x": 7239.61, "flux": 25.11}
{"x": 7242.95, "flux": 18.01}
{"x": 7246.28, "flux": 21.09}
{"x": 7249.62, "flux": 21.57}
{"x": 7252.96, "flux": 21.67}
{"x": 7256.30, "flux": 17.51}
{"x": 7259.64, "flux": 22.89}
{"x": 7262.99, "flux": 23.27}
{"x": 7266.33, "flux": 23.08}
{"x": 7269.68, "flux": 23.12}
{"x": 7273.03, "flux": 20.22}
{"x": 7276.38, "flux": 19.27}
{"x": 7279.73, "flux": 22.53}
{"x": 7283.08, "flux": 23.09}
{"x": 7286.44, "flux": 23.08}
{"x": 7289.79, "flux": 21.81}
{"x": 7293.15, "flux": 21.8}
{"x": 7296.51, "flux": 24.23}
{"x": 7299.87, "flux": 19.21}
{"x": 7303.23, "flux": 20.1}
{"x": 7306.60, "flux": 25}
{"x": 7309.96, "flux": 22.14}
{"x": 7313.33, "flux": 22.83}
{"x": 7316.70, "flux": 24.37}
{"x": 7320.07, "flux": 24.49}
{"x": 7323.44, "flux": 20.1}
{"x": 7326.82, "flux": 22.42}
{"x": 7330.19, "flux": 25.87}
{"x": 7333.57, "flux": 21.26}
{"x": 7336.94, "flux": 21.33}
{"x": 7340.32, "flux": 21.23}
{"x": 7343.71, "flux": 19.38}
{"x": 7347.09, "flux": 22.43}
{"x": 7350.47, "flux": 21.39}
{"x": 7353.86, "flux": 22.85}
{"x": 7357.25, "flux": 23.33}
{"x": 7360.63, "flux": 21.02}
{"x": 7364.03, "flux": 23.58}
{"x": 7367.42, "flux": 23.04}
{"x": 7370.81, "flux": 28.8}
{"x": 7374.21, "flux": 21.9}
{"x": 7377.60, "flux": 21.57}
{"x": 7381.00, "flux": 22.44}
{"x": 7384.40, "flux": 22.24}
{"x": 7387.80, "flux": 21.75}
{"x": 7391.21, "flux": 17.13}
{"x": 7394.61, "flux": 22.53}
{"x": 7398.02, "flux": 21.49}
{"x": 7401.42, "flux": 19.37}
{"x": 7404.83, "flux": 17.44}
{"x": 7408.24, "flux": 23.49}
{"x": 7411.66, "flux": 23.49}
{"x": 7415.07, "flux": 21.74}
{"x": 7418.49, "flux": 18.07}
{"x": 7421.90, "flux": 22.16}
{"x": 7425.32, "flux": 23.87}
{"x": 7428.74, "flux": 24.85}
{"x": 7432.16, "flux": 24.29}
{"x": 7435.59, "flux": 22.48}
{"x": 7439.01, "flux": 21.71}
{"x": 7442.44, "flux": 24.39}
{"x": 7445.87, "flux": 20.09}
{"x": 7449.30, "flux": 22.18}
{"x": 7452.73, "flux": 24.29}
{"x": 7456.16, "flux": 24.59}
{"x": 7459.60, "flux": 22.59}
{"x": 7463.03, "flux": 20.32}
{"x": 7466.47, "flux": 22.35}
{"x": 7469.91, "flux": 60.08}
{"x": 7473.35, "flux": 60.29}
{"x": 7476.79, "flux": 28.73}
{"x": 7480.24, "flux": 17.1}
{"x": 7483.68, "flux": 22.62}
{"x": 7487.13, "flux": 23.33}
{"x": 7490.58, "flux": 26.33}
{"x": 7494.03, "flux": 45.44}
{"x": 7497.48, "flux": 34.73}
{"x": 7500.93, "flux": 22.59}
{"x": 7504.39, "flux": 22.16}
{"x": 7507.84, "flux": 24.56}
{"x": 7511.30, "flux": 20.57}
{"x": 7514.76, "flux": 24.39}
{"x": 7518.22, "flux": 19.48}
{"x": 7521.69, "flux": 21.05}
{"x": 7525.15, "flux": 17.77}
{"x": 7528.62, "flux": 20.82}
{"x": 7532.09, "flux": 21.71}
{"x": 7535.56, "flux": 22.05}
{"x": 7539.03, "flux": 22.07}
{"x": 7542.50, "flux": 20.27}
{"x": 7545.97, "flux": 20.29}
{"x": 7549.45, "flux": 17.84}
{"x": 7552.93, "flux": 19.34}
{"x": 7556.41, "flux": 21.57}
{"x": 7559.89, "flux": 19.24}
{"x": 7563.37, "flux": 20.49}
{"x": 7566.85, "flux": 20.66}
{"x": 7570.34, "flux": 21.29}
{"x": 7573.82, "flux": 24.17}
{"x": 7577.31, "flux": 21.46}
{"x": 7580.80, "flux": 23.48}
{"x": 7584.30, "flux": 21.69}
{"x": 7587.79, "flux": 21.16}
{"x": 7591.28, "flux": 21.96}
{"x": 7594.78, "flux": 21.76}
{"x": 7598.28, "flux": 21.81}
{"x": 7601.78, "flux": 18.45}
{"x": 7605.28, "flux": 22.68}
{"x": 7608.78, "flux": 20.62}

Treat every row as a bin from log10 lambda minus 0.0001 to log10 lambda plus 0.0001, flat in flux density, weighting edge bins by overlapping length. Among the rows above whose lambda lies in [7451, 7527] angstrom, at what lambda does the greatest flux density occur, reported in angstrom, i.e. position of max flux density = 7473.35 angstrom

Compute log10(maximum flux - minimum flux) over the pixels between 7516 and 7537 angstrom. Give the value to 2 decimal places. 0.63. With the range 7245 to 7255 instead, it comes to -0.24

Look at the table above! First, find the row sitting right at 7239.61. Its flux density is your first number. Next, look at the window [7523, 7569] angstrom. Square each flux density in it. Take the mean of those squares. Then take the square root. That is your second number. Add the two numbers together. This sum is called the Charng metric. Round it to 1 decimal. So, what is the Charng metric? 45.5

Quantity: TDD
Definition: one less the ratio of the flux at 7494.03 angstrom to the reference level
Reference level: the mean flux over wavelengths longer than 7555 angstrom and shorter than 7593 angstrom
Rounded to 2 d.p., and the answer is -1.11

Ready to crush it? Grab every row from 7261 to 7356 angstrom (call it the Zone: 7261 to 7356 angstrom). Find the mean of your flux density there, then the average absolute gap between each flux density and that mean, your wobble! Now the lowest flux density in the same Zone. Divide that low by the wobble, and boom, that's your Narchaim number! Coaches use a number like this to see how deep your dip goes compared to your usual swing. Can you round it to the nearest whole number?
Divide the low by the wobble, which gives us 14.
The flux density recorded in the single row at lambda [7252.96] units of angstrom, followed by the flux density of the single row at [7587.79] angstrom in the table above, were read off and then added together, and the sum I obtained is 43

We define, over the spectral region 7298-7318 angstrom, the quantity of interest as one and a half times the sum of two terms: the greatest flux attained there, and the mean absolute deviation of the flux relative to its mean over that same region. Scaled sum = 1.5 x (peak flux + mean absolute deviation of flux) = 40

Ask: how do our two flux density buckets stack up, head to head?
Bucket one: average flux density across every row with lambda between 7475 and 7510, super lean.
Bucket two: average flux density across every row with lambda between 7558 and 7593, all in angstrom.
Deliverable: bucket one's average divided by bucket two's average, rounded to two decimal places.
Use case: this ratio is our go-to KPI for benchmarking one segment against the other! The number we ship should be 1.24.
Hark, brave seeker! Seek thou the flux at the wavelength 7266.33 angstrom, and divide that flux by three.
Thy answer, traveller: 7.69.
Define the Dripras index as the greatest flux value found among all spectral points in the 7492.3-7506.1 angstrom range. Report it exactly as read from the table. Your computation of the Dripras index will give 45.44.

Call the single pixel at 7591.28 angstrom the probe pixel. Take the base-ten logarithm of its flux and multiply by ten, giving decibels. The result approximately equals 13.4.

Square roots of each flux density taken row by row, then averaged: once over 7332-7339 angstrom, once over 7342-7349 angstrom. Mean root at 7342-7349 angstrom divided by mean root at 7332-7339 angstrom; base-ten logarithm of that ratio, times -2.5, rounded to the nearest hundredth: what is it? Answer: 0.01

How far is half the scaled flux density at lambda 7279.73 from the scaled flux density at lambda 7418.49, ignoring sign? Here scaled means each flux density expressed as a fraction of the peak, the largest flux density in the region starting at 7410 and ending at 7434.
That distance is 0.27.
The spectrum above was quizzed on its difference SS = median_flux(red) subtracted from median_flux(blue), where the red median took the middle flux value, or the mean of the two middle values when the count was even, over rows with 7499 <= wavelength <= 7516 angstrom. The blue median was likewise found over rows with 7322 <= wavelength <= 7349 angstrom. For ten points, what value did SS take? -1.3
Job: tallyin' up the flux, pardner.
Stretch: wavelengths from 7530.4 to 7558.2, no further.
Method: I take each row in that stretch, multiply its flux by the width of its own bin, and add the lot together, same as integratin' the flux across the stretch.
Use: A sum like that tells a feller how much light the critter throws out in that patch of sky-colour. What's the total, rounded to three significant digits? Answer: 574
